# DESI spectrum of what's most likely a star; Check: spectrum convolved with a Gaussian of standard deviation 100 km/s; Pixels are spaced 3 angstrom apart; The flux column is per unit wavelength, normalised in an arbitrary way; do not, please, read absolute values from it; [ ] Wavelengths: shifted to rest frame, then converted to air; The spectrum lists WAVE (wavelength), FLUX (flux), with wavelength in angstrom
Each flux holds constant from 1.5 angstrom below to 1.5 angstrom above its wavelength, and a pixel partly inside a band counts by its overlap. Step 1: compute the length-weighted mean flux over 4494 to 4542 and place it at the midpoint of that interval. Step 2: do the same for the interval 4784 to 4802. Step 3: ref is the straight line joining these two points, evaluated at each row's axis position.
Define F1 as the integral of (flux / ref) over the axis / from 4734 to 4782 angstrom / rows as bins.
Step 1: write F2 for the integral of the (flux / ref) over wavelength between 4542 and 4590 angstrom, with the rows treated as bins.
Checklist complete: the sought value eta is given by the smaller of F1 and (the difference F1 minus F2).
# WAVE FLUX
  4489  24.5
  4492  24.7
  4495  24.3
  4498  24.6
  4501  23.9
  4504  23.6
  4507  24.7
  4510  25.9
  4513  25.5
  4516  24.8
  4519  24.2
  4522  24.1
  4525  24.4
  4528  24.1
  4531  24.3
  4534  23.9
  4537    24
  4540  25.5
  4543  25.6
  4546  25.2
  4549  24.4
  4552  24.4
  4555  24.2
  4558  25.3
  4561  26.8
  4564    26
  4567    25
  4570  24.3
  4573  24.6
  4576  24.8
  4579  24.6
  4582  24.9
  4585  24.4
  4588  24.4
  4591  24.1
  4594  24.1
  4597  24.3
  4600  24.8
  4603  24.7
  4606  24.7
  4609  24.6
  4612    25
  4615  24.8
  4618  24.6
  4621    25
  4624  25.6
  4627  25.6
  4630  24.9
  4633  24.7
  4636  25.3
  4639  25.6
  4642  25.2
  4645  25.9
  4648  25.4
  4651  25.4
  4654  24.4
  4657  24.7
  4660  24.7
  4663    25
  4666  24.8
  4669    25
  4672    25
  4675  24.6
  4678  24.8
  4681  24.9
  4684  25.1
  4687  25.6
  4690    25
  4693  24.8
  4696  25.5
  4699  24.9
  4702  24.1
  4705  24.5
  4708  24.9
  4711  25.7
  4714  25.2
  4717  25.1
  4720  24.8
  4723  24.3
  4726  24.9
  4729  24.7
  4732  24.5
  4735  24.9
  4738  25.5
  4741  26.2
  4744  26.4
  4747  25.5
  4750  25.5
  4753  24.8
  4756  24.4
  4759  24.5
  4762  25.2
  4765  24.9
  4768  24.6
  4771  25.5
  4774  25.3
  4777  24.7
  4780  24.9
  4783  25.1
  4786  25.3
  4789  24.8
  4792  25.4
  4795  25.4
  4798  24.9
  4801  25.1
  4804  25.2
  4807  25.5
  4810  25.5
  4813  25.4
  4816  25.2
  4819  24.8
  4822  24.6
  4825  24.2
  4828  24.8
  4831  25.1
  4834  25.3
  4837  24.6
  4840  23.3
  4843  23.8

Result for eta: -0.38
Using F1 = 48.2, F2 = 48.6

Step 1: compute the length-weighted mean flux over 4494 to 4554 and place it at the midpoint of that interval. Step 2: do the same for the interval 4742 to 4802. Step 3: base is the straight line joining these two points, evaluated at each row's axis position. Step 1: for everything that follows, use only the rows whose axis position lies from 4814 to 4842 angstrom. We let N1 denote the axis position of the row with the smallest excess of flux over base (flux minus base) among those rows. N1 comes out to 4840 angstrom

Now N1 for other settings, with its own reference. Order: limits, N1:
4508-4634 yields 4534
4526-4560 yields 4534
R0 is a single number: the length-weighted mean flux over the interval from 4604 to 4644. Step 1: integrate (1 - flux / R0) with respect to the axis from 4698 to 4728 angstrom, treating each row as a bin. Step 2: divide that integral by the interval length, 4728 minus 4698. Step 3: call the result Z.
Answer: 0.0086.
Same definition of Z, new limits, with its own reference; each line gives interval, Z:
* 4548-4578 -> 0.0028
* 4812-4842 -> 0.0139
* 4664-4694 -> 0.0036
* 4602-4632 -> 0.0041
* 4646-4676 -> 0.0052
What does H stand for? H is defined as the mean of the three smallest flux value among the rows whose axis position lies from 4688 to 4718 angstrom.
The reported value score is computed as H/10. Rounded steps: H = 24.5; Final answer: 2.45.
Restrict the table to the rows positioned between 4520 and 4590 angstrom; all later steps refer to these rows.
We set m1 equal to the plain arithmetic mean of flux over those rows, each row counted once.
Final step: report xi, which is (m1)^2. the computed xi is 612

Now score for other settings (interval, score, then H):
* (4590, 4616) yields 2.42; 24.2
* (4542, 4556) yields 2.43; 24.3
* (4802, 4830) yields 2.45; 24.5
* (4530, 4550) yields 2.41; 24.1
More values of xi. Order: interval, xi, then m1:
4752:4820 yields 628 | 25.1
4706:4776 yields 630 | 25.1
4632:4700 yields 628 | 25.1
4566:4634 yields 611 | 24.7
